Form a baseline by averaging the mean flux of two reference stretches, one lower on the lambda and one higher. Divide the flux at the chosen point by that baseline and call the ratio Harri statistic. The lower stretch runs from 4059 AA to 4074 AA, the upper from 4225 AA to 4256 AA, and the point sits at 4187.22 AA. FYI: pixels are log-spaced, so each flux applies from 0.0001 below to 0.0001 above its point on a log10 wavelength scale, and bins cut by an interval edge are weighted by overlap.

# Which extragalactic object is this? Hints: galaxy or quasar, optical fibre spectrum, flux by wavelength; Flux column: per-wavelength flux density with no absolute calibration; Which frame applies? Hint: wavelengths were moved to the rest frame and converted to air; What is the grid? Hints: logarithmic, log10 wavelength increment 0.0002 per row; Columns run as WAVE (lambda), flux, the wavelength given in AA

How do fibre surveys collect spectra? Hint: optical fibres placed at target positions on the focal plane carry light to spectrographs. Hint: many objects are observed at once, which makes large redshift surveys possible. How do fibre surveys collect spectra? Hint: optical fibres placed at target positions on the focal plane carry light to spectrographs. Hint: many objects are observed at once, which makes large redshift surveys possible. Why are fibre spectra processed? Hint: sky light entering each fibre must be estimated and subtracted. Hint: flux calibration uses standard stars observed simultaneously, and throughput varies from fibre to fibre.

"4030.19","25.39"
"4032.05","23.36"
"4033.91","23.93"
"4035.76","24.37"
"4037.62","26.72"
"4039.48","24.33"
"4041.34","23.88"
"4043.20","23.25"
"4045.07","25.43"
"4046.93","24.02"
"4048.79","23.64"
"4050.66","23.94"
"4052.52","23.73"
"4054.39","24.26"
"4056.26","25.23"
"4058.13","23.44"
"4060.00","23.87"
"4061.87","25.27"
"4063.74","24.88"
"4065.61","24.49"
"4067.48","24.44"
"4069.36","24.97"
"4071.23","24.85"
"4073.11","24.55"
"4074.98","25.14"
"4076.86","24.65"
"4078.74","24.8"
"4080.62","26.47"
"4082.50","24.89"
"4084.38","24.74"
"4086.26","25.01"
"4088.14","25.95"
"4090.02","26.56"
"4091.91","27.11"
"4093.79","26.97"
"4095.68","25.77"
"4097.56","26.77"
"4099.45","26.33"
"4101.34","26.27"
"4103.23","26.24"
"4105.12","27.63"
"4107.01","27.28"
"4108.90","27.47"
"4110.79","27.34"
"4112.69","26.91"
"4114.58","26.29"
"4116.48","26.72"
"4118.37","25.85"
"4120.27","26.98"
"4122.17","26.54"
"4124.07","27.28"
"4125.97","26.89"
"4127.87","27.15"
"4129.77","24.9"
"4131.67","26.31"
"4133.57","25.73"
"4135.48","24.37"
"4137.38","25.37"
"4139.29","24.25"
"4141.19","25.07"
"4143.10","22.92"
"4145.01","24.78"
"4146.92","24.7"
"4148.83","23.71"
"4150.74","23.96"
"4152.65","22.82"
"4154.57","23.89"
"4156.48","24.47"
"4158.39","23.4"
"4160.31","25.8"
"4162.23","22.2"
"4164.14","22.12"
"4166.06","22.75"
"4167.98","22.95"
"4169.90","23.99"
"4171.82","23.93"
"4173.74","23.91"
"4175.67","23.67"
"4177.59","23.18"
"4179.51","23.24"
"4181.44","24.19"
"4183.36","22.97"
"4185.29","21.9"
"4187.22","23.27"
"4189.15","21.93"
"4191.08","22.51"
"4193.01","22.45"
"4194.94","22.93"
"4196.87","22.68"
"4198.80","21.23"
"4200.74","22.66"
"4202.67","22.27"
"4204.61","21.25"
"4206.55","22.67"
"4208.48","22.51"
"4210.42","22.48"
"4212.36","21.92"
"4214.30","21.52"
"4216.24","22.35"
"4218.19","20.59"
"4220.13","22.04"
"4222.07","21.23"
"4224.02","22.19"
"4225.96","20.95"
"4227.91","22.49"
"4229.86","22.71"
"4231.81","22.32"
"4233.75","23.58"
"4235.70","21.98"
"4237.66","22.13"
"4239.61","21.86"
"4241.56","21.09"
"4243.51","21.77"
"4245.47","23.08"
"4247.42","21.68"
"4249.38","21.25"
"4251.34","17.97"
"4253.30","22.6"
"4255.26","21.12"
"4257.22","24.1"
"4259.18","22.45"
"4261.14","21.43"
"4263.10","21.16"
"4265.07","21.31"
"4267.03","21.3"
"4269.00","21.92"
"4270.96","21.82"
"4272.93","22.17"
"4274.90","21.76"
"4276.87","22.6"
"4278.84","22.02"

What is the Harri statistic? 1.00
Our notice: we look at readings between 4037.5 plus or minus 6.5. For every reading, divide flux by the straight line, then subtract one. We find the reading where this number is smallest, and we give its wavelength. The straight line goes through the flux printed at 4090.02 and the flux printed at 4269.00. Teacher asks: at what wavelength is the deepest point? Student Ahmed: 4032.05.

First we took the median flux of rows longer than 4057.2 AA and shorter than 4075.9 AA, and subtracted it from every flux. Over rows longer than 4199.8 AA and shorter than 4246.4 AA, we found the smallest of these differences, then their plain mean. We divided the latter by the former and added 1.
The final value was 1.64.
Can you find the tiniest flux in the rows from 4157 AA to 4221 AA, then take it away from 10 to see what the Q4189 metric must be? -10.6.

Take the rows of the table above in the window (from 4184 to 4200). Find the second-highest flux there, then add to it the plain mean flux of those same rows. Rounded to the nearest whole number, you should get 45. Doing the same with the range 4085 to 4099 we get 53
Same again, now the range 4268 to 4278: 44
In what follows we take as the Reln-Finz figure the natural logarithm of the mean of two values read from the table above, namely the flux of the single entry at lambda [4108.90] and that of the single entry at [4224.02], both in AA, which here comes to 3.21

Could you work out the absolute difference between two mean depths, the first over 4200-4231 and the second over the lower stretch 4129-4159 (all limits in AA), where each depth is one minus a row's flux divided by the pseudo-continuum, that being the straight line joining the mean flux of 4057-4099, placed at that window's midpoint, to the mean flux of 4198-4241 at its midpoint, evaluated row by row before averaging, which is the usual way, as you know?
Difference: 0.034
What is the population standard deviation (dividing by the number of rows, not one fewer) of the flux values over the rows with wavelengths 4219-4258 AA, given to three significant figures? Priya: 1.21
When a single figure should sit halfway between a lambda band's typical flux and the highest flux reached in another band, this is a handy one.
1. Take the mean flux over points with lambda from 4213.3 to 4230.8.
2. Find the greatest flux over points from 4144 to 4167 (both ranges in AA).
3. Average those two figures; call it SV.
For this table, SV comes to 23.8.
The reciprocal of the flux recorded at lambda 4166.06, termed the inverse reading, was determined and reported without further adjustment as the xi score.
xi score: 0.044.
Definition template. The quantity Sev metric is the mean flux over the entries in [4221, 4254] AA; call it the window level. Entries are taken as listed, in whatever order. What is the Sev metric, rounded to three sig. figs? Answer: 21.8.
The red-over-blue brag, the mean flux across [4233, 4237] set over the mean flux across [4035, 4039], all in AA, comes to 0.89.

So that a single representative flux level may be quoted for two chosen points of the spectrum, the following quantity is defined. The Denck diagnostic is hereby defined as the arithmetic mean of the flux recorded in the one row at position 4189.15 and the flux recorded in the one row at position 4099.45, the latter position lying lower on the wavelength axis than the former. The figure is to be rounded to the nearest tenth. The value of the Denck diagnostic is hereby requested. 24.1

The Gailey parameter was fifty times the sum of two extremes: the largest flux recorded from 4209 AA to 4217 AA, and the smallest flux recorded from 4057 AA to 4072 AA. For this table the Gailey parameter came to 2296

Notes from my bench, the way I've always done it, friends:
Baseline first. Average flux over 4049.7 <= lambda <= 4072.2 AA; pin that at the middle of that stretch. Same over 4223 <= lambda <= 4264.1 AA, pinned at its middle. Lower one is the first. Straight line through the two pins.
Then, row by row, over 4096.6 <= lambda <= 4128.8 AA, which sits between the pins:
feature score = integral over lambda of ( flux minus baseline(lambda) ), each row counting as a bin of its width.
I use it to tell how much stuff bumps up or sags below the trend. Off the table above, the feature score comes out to 100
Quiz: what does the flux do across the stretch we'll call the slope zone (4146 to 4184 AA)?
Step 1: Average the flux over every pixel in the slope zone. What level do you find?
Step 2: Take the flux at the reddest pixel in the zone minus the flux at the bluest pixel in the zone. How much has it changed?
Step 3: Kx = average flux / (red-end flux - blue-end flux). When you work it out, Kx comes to -14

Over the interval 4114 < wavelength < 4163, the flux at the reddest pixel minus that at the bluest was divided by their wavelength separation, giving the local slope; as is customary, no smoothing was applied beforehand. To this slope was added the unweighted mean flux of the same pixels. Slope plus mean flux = 25.0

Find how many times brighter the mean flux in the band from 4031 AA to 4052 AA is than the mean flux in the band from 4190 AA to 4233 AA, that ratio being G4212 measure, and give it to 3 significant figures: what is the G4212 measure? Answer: 1.10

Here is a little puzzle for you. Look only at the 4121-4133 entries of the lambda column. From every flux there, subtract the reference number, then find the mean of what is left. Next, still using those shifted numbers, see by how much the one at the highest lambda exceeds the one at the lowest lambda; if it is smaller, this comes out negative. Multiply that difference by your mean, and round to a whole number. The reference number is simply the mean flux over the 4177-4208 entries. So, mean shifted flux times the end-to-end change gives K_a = -1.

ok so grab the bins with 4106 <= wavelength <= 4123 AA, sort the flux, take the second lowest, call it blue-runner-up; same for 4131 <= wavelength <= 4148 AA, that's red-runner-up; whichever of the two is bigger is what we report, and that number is 26.3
